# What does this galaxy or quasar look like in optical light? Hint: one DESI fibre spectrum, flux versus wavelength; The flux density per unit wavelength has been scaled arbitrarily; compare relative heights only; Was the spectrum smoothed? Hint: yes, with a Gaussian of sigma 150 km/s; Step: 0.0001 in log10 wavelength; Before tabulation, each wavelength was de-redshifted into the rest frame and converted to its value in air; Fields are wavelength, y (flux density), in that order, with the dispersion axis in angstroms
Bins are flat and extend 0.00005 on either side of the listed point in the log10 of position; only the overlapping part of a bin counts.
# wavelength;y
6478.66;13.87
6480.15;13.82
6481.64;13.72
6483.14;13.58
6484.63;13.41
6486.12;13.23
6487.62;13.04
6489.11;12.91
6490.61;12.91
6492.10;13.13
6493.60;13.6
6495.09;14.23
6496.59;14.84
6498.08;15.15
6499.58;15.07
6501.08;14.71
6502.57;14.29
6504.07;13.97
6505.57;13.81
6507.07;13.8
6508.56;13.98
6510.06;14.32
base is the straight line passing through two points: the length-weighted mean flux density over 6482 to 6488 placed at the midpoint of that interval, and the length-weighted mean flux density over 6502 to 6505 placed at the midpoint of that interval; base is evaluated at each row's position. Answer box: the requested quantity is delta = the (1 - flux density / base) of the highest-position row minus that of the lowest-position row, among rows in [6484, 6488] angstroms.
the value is 0.036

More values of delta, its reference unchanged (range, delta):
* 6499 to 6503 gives 0.065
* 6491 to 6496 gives -0.072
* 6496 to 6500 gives -0.007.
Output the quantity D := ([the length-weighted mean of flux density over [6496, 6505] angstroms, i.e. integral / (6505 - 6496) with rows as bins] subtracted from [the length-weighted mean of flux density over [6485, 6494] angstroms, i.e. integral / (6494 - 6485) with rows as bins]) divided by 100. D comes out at -0.015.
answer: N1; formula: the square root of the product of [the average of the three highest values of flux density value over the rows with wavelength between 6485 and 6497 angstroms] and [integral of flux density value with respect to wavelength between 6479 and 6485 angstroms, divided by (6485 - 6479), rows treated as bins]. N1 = 13.9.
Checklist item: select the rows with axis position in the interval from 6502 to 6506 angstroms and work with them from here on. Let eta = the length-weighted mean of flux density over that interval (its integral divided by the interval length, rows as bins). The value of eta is 14.0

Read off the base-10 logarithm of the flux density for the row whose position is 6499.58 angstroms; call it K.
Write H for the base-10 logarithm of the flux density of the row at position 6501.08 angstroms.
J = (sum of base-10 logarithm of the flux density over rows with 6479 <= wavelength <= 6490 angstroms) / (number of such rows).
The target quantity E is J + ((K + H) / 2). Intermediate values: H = 1.17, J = 1.13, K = 1.178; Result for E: 2.30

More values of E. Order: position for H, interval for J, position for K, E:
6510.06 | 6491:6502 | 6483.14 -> 2.30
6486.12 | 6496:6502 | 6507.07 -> 2.31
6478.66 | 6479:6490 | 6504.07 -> 2.27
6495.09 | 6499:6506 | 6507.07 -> 2.30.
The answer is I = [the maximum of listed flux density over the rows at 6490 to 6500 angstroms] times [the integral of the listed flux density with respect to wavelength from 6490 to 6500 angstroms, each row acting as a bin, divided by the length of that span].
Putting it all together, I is 214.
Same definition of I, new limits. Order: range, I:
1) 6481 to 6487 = 185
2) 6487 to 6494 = 178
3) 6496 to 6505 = 222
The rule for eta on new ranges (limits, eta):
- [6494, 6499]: 14.7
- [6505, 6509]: 13.9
